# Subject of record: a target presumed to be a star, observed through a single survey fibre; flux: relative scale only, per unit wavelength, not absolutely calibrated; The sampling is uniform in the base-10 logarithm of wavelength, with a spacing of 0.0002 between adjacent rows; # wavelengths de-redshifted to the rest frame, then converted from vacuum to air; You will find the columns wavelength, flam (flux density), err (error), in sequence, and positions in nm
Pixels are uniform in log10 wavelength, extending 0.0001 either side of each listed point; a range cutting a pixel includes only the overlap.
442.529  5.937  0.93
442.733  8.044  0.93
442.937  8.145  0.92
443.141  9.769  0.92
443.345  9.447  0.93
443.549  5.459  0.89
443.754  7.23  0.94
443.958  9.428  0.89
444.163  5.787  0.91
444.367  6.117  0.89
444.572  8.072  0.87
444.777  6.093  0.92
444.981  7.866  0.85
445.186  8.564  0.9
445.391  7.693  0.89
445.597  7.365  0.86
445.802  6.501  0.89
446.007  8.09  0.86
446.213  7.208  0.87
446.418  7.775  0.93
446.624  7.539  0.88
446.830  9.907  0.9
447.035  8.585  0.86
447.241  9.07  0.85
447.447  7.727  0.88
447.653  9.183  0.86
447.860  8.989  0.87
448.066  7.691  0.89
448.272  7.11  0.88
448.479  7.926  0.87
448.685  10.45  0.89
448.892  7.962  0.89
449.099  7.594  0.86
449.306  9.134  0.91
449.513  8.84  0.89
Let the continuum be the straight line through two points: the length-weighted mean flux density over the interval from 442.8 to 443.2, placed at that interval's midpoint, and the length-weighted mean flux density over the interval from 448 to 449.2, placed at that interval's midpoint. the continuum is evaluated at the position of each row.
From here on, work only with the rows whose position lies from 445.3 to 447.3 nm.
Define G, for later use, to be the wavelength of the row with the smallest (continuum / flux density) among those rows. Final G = 446.830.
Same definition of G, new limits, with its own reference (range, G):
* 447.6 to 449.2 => 448.685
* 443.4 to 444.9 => 443.958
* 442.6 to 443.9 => 443.141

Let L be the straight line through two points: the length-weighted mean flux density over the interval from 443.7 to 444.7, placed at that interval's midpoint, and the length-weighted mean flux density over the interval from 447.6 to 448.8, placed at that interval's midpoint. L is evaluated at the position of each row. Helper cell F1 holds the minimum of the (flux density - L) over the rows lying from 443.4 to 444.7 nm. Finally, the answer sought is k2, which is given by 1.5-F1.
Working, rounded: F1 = -1.64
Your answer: 3.1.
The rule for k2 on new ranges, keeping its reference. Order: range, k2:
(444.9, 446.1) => 2.8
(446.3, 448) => 2.1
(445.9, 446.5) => 2.2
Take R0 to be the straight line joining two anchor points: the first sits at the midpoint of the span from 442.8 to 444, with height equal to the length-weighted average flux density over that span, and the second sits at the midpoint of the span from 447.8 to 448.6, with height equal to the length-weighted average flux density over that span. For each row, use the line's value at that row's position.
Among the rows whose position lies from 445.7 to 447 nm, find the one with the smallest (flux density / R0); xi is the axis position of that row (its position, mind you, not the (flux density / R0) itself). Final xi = 445.802 nm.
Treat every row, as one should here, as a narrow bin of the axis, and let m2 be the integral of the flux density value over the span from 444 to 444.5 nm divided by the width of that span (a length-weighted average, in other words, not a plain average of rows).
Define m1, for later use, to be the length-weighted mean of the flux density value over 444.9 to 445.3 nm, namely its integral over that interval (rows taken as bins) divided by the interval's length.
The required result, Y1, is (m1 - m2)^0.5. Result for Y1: 1.3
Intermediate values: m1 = 8.22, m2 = 6.5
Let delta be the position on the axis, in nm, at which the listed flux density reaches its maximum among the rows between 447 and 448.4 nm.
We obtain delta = 447.653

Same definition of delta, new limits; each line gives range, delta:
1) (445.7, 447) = 446.830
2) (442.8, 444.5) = 443.141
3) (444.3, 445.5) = 445.186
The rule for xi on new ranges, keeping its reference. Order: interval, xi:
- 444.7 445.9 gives 444.777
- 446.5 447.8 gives 446.624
